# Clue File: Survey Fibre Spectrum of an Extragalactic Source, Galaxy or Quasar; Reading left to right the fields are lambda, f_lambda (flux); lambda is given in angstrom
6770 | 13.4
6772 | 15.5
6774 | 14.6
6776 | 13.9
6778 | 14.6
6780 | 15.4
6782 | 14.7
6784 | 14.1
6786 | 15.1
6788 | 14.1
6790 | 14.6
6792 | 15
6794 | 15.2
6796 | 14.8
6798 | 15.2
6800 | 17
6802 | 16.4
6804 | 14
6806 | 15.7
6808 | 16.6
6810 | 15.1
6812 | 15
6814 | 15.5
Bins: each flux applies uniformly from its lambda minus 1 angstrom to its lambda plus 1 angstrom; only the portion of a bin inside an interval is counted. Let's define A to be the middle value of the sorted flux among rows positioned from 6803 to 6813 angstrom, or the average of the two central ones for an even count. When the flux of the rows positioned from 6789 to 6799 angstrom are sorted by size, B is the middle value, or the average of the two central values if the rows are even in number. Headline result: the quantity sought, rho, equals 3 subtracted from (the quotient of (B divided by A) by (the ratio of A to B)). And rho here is -2.01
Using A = 15.1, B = 15.0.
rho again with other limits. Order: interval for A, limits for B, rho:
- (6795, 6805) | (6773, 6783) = -2.08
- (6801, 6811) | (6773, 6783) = -2.14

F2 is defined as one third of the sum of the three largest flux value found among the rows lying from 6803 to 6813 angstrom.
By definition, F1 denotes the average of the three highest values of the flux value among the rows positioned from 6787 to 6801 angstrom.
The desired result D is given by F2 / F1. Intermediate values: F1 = 15.8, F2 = 15.8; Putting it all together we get 1.00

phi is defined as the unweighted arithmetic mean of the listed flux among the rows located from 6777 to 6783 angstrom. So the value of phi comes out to 14.9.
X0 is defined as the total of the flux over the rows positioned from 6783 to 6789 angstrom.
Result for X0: 43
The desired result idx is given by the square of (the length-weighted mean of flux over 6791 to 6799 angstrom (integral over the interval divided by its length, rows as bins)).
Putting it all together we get 227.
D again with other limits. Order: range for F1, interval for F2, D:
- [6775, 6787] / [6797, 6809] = 1.11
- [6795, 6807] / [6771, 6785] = 0.93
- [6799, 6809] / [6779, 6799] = 0.92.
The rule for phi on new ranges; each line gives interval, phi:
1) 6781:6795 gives 14.7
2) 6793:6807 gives 15.5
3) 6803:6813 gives 15.3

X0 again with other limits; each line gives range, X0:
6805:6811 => 47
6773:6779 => 43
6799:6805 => 47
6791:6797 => 45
